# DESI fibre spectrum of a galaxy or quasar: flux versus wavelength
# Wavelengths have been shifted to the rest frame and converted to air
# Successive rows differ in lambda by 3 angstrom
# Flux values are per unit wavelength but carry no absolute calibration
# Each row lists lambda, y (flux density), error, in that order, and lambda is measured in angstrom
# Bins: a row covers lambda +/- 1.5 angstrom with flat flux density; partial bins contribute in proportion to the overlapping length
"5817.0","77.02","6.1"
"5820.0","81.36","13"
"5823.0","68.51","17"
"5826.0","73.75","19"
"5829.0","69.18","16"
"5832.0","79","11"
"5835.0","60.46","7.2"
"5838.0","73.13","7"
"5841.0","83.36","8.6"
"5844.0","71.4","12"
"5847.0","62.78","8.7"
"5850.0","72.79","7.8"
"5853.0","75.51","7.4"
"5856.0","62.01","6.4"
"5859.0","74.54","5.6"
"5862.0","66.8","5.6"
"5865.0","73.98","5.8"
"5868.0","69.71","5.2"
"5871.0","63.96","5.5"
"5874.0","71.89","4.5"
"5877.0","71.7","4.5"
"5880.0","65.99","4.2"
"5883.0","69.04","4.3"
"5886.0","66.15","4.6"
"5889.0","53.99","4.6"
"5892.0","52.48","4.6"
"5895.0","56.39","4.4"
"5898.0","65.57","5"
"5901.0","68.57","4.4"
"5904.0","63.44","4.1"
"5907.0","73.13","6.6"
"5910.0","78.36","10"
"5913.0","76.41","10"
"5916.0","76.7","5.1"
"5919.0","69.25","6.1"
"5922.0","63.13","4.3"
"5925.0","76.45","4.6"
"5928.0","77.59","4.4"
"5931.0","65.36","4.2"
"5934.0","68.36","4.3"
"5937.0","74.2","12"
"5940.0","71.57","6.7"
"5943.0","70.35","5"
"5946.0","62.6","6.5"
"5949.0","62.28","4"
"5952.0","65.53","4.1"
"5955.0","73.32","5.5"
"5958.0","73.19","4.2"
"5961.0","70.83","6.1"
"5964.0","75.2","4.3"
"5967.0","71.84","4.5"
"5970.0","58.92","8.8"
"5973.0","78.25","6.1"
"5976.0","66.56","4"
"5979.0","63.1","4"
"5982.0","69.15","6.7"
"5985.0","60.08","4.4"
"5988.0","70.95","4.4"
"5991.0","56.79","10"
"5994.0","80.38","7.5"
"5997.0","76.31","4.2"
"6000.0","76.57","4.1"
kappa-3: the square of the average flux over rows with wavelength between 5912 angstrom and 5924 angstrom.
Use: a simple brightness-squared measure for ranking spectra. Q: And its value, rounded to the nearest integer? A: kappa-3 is 5094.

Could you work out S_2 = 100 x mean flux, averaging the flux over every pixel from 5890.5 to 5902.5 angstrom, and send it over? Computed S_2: 6075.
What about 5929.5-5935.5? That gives 6686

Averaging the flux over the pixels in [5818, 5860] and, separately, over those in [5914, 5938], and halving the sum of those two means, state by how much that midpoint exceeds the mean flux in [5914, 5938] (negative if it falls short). 0.3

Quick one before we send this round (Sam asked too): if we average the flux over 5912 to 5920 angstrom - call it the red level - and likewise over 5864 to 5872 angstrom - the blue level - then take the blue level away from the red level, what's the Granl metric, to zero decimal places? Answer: 5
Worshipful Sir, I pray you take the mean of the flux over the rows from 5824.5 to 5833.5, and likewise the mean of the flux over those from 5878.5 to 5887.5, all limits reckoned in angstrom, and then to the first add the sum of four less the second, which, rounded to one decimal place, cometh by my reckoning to 10.9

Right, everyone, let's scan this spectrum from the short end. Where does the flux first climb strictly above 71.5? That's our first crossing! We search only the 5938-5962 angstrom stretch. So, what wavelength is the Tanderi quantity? 5940.0 angstrom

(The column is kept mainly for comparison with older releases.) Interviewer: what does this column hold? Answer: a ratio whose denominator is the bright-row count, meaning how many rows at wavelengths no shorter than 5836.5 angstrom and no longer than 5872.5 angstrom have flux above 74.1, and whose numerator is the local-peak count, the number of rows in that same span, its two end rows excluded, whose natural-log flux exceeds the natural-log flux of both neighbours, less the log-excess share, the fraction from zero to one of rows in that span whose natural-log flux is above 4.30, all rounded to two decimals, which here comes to 1.22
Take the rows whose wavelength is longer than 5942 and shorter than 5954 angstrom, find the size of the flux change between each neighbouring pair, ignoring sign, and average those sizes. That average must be 3.8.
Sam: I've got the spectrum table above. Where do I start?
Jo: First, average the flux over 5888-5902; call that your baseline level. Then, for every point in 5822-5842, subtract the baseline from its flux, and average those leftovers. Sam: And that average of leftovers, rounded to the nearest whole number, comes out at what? 13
